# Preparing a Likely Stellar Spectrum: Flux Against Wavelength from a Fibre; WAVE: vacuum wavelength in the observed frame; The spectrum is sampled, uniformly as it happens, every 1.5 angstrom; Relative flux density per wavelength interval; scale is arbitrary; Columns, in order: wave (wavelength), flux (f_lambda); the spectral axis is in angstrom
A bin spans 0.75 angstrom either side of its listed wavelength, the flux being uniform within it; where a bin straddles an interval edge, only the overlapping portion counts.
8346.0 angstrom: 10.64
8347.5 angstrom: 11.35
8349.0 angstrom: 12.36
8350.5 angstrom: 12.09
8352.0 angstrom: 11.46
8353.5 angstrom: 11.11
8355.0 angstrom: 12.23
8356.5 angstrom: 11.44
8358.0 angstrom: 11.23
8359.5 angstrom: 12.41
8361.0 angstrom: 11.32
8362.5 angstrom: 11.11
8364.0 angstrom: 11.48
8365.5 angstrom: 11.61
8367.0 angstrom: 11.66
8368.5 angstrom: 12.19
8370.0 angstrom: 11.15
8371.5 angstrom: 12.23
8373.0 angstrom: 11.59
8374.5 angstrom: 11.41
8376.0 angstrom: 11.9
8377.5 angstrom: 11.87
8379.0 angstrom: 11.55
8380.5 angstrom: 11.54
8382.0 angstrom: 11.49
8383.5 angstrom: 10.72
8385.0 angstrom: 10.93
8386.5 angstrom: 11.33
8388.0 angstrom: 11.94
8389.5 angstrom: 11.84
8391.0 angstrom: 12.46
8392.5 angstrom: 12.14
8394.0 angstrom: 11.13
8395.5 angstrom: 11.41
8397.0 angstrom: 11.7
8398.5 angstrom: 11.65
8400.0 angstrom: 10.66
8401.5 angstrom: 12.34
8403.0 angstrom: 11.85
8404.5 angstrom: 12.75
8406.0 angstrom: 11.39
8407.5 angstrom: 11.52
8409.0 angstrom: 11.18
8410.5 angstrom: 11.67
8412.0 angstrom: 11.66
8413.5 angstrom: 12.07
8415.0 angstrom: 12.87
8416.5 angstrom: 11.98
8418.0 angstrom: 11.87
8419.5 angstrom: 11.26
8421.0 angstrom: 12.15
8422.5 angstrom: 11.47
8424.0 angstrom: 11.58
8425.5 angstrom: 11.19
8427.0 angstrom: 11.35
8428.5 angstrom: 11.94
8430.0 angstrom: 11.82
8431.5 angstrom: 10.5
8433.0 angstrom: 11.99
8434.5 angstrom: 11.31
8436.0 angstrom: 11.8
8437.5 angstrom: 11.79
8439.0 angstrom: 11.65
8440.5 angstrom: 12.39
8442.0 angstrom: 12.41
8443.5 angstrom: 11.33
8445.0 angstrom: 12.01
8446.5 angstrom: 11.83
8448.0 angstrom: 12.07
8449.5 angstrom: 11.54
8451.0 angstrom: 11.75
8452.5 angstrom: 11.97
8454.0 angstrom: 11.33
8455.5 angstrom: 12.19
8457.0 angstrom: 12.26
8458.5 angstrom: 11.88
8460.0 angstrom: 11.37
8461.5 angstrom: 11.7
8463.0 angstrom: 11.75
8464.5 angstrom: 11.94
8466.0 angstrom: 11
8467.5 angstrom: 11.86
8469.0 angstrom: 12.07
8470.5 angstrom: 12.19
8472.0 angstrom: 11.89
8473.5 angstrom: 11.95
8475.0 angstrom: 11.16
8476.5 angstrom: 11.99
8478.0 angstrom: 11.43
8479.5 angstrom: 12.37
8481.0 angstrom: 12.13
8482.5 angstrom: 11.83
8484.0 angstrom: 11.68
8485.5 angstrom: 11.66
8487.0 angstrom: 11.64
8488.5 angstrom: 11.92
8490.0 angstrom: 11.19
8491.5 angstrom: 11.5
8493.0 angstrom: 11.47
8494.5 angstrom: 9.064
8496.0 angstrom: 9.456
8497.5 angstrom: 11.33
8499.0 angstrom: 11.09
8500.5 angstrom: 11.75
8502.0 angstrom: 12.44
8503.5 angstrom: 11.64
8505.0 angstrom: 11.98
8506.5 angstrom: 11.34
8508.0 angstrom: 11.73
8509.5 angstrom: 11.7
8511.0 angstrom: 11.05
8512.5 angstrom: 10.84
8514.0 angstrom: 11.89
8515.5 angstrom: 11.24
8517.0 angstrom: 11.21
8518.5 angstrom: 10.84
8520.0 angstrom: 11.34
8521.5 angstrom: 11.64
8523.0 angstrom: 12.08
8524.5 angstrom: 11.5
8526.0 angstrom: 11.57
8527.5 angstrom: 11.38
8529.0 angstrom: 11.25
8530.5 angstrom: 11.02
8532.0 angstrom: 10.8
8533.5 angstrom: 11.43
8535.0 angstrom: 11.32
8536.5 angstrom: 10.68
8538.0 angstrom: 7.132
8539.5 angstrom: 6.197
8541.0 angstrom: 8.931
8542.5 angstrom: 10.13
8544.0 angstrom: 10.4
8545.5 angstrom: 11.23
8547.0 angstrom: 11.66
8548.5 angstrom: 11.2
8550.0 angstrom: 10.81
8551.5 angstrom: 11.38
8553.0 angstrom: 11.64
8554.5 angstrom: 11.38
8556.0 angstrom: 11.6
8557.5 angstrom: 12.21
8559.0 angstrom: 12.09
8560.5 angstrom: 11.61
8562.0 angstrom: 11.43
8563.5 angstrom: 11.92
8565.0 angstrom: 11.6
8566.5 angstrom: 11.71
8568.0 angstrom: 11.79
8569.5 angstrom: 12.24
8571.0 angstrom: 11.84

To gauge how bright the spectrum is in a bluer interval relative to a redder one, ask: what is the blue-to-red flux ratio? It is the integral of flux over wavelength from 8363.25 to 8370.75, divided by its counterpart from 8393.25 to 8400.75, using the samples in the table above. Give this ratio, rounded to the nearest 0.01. 1.03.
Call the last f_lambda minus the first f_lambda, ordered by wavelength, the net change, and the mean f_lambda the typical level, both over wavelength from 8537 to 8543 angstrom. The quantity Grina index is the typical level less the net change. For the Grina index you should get 5.1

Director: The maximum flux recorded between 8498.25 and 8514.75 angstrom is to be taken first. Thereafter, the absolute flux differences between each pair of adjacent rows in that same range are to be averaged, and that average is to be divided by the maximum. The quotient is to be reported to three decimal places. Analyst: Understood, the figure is 0.044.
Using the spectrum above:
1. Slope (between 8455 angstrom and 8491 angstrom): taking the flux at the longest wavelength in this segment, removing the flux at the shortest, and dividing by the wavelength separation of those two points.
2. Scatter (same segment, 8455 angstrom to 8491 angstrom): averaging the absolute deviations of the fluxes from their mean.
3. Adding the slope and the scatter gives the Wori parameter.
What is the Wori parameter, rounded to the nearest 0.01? 0.25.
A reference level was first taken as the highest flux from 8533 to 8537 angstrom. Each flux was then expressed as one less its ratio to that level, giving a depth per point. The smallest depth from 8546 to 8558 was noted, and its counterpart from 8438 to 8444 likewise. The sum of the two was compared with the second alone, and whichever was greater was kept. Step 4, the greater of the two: -0.09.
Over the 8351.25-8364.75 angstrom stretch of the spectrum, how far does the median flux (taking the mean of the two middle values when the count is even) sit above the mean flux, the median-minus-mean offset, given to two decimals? -0.09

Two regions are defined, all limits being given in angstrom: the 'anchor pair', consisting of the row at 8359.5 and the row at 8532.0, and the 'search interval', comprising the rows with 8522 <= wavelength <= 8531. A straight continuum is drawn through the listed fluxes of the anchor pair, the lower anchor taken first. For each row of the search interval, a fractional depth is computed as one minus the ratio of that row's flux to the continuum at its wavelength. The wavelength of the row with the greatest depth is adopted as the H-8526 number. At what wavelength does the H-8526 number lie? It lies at 8530.5 angstrom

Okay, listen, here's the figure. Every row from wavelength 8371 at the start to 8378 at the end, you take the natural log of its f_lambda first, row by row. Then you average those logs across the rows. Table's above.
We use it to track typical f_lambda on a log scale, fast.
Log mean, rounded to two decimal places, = 2.47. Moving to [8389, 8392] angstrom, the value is 2.50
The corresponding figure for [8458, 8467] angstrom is 2.45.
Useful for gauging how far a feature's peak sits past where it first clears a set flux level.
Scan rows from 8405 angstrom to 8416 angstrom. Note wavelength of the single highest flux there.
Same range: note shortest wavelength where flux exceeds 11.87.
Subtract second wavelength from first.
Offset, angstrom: 1.5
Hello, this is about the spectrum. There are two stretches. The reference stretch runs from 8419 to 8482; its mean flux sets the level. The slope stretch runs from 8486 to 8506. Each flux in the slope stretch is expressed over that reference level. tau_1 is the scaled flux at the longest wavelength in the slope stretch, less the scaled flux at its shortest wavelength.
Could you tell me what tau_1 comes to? 0.03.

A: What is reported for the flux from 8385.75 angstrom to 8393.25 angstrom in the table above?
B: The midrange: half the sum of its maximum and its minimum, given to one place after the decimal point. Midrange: 11.9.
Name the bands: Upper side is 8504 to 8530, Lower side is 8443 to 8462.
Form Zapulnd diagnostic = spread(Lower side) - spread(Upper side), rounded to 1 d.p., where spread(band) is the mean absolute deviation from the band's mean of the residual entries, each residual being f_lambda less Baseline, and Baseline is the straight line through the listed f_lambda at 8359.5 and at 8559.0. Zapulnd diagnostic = 0.0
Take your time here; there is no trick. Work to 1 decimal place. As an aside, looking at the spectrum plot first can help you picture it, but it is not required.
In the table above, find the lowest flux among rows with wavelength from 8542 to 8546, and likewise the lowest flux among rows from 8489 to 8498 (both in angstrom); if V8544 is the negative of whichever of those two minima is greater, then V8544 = -10.1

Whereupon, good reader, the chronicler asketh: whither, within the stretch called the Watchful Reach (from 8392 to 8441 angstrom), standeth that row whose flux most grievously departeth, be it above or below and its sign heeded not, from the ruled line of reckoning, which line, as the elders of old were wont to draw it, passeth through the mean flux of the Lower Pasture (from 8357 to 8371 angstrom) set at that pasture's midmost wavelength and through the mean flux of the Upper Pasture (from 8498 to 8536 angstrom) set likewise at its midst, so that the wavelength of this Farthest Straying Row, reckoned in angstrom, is 8415.0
